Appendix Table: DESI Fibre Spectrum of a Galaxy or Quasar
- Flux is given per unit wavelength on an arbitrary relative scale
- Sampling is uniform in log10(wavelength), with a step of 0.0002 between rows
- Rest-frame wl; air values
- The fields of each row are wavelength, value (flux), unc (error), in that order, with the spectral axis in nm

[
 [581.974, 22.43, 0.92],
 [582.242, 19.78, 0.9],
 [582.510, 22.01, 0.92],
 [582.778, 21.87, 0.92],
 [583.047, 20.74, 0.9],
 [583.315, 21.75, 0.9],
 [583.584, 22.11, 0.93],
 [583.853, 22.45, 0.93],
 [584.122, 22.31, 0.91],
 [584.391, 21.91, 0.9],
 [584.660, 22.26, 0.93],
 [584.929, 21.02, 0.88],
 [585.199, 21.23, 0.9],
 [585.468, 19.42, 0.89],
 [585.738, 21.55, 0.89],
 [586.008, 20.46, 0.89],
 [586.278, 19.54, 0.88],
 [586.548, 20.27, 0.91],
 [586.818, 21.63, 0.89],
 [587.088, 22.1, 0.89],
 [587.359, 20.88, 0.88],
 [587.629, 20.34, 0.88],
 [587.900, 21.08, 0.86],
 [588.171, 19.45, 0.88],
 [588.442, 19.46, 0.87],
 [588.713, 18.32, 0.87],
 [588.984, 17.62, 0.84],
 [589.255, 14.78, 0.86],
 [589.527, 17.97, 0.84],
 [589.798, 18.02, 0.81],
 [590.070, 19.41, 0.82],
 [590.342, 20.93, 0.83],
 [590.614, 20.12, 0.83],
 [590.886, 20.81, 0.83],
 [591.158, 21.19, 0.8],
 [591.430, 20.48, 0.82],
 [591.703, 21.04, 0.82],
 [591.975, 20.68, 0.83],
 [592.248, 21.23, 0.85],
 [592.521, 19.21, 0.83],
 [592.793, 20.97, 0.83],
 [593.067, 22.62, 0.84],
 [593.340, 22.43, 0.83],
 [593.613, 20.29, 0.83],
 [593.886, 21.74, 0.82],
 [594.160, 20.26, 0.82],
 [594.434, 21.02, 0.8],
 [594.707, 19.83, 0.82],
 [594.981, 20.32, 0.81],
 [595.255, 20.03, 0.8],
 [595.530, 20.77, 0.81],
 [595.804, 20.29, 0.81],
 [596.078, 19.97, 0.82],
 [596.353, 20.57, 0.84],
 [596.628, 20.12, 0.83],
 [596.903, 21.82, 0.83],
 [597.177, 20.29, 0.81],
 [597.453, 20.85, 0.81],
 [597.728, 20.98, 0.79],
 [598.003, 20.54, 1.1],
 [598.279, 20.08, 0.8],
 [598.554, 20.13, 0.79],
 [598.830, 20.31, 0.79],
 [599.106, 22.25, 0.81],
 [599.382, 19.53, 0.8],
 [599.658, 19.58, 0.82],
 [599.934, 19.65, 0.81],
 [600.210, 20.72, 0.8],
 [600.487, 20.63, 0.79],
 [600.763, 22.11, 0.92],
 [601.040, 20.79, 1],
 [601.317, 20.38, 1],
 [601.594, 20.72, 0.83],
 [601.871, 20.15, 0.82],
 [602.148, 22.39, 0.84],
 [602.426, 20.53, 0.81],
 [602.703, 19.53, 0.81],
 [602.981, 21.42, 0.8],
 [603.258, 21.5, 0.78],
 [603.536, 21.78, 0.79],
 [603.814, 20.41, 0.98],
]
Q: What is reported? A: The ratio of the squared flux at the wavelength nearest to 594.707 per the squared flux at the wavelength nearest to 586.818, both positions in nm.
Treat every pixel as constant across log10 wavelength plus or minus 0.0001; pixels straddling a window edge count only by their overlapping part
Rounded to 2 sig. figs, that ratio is 0.84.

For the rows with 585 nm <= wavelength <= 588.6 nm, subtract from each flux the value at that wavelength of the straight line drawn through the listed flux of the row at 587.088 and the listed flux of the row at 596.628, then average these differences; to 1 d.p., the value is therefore -1.6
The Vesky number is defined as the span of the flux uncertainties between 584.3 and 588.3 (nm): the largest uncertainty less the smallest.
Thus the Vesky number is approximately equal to 0.07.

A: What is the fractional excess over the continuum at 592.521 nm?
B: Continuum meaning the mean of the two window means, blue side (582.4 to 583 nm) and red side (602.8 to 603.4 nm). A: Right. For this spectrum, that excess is -0.11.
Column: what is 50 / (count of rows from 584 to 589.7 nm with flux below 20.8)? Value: 4.5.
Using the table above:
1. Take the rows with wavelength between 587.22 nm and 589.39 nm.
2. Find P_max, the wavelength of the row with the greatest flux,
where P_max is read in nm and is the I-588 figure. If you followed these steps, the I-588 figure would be 587.900 nm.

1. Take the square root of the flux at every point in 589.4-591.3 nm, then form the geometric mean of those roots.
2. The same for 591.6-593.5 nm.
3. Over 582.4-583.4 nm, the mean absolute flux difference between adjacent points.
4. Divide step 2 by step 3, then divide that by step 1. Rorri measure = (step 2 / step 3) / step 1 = 1.36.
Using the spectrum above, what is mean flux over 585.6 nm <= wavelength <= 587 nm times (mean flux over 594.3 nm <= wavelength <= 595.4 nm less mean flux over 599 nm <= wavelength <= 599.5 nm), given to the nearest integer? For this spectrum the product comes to -12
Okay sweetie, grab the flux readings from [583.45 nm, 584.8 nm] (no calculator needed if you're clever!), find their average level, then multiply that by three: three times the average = 66.6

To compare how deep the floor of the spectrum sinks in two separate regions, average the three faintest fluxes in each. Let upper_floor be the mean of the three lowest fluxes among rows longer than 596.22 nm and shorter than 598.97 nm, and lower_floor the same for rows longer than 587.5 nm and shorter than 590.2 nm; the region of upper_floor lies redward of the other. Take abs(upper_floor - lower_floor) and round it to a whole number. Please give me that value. 3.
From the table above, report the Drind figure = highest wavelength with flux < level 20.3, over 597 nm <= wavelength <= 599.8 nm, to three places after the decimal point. 599.658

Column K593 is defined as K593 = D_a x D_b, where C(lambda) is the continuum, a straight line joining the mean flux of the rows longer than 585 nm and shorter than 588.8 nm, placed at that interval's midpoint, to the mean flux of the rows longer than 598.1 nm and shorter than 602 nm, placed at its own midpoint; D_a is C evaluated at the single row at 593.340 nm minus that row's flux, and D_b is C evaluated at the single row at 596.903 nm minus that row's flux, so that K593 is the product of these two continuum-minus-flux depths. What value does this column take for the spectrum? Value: 2.6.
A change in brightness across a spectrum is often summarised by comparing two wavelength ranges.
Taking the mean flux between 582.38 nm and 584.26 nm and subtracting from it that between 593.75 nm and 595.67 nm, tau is 1.3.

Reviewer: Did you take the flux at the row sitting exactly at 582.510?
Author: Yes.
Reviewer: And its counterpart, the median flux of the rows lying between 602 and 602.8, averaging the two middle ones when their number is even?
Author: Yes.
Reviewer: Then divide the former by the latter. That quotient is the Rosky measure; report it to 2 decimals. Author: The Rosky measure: 1.07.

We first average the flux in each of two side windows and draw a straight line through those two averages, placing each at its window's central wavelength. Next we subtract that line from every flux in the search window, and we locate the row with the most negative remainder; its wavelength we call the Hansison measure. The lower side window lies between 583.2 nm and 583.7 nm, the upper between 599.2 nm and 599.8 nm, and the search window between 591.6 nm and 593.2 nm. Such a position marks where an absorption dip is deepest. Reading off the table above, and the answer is 592.521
